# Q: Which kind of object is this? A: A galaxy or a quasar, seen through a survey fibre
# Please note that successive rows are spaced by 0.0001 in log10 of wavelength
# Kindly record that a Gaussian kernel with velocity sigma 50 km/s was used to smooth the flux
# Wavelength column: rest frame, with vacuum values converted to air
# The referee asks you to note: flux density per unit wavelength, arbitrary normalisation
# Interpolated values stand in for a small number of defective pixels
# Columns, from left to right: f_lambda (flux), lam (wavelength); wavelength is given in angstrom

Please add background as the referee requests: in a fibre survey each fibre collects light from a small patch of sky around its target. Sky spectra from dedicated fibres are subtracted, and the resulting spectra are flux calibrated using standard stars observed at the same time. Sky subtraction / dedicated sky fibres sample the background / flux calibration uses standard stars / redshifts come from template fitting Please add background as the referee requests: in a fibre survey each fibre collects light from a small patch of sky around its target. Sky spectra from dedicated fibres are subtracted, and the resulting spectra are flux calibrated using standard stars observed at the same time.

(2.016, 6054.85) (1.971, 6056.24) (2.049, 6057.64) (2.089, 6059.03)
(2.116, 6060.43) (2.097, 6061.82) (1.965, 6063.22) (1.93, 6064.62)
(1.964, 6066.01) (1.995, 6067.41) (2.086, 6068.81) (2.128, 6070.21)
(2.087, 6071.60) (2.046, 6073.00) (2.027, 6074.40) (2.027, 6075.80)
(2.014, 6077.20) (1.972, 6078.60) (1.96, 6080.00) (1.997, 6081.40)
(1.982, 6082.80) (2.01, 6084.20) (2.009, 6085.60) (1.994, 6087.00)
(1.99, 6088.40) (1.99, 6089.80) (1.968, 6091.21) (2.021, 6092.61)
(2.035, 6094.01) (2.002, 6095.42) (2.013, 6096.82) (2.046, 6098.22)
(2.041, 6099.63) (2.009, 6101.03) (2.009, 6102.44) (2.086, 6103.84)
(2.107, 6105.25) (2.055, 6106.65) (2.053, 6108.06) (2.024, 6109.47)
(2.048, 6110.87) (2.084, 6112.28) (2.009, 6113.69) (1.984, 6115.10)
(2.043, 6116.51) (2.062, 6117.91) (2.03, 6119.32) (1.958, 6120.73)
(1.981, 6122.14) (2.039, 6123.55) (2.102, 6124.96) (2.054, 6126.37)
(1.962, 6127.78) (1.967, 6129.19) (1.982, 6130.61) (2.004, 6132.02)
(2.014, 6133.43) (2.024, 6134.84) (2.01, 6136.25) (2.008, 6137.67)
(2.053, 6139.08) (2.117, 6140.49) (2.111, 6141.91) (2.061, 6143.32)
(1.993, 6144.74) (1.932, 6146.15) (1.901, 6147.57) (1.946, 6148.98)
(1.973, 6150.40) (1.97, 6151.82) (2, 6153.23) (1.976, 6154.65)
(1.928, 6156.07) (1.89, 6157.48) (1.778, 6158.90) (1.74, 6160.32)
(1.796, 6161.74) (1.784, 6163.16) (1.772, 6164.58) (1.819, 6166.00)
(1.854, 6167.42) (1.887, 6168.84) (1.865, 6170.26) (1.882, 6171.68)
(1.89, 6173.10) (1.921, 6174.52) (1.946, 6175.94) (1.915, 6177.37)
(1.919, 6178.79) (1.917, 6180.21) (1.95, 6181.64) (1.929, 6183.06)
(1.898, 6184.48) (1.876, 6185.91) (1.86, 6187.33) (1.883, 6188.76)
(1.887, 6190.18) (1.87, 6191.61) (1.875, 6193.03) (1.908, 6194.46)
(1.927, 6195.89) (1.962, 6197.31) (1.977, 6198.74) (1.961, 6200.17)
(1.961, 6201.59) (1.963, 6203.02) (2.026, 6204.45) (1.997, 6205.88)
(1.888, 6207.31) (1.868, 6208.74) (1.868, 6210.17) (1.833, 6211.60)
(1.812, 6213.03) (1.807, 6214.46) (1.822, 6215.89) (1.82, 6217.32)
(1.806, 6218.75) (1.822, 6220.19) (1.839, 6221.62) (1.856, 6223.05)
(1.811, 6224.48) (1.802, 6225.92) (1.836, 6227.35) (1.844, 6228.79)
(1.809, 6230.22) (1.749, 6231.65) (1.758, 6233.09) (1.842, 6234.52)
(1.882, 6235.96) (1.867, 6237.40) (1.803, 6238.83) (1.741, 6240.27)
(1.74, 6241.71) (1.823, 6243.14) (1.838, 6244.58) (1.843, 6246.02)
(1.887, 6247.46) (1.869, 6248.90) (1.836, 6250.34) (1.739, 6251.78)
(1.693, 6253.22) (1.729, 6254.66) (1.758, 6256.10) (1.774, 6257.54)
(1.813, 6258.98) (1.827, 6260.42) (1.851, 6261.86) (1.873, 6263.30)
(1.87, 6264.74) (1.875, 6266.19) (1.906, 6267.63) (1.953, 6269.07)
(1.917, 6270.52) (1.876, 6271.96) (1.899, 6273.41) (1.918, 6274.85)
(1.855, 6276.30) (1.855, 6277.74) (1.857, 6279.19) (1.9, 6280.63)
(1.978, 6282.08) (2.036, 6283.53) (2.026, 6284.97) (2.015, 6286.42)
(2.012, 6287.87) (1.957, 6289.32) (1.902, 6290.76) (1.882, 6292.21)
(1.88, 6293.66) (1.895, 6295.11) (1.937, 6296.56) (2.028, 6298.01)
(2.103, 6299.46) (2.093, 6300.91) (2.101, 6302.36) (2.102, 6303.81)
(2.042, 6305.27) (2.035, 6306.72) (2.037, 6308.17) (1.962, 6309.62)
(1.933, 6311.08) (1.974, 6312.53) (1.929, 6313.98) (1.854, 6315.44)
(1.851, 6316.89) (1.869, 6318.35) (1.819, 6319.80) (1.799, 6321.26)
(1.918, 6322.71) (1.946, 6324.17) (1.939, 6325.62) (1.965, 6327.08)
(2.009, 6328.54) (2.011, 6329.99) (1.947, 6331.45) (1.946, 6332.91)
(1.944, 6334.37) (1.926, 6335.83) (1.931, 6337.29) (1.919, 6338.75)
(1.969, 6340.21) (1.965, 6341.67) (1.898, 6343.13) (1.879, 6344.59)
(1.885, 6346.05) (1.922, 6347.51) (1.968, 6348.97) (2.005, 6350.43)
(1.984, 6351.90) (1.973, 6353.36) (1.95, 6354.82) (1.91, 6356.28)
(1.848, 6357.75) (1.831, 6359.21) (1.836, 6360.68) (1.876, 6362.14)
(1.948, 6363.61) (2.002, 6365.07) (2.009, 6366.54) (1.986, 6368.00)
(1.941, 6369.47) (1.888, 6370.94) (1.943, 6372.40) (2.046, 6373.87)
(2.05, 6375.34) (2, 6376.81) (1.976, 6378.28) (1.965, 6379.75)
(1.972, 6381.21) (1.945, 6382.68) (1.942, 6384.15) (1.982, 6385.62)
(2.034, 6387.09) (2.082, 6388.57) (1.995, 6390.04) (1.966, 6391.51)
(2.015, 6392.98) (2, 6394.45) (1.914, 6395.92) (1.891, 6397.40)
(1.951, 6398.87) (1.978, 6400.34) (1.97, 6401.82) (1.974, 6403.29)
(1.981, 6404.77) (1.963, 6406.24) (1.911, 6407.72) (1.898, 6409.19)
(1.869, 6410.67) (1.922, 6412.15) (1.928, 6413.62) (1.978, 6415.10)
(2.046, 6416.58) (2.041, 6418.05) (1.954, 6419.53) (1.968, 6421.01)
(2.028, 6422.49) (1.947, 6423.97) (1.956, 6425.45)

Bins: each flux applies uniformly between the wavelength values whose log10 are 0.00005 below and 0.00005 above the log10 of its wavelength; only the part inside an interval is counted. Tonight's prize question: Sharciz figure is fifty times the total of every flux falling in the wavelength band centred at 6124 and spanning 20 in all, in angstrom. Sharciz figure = 1409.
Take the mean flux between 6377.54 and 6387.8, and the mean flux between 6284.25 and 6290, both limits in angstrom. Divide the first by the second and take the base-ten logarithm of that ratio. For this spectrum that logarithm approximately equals -0.006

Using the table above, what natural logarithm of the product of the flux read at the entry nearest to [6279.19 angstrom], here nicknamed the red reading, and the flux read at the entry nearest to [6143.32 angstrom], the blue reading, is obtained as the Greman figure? 1.34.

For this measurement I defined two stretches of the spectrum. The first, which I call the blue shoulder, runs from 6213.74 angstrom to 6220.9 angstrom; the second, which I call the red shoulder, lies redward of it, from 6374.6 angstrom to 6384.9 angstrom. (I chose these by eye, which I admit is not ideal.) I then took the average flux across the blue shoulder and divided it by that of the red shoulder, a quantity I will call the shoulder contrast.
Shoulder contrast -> 0.92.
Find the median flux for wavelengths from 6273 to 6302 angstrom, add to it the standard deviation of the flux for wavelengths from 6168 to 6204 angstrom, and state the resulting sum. 1.96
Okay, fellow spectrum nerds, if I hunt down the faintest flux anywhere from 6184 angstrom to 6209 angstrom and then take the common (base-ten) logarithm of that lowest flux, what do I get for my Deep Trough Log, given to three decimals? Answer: 0.270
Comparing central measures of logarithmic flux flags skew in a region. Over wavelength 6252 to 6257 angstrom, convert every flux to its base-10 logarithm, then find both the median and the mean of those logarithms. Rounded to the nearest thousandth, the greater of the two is 0.238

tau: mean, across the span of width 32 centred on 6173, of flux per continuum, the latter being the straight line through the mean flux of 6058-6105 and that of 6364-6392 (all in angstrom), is 0.929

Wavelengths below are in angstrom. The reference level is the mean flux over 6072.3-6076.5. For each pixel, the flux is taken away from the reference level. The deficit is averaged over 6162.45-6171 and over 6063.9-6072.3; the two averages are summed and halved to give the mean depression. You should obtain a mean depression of 0.10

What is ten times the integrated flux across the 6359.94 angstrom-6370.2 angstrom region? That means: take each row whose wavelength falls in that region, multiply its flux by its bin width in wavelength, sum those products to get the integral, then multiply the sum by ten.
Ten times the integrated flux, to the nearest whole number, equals 199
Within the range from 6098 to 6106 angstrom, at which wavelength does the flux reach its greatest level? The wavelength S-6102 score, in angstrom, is 6105.25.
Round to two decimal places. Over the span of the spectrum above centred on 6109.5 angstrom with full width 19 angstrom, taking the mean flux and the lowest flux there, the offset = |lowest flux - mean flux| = 0.06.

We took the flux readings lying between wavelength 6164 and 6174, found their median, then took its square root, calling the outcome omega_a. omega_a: 1.37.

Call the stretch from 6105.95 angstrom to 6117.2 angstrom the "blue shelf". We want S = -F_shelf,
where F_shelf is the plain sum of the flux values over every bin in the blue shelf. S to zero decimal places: -16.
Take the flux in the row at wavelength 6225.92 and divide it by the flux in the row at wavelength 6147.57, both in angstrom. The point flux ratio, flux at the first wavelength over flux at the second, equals 0.95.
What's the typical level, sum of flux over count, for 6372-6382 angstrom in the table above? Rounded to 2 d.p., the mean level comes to 1.99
